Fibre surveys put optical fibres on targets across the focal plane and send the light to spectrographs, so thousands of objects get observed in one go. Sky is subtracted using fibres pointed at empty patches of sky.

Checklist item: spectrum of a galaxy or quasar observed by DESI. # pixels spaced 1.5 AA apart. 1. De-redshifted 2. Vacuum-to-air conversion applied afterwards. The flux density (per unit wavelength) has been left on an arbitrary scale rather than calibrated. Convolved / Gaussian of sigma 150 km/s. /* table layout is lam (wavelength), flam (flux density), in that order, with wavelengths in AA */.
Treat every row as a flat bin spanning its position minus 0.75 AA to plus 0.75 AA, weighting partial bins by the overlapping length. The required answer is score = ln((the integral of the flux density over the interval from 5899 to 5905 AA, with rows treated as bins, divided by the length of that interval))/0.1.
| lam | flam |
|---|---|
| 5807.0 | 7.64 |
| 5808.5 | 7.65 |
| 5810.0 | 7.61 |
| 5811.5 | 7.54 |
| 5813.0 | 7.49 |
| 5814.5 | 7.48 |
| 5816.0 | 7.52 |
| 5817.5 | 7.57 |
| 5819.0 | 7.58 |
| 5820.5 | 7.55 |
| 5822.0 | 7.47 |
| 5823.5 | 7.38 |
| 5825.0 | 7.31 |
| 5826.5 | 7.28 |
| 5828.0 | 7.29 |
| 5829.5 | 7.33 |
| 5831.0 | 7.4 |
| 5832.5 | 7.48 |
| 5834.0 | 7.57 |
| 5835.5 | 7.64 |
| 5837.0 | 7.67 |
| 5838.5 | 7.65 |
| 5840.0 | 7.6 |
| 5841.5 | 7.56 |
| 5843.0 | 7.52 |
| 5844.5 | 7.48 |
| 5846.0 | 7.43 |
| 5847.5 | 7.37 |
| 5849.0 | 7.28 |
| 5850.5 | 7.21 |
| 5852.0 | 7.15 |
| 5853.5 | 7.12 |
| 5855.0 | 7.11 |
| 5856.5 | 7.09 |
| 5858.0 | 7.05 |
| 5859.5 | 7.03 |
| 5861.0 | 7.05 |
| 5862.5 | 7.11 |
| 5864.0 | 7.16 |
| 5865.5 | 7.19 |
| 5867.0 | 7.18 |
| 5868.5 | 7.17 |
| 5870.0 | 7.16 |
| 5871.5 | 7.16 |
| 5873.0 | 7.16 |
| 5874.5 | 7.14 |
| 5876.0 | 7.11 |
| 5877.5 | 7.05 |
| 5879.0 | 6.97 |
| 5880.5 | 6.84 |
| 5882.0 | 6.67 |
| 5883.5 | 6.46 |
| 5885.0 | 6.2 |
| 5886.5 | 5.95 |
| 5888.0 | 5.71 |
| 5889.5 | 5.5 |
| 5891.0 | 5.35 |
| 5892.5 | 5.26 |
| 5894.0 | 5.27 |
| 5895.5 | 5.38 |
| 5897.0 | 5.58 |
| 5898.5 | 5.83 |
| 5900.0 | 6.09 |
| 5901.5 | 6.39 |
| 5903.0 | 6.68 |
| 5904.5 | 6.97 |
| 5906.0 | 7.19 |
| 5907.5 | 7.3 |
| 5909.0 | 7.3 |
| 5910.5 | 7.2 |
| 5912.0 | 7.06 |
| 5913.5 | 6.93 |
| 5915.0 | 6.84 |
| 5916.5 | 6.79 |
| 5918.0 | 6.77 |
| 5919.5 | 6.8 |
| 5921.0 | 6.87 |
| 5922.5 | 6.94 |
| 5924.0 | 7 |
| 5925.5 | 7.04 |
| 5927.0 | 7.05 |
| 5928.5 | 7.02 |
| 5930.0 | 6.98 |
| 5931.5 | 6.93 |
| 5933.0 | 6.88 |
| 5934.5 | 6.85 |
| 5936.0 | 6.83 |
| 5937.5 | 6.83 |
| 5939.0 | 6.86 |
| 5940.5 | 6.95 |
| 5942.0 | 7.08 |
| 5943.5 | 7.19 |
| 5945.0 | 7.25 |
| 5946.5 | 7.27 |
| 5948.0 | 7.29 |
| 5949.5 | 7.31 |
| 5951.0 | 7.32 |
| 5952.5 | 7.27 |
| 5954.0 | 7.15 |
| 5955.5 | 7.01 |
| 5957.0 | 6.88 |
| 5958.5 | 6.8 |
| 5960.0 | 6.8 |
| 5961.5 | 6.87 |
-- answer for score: 18.7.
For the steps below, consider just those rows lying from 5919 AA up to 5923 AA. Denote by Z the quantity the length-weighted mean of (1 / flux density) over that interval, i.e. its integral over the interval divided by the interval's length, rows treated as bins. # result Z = 0.146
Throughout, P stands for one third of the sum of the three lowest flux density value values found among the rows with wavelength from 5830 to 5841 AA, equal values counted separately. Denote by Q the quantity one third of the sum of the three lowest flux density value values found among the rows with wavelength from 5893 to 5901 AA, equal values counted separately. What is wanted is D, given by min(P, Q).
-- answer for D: 5.41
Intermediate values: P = 7.5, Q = 5.4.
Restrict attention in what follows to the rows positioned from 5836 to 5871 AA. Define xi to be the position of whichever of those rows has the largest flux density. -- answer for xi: 5837.0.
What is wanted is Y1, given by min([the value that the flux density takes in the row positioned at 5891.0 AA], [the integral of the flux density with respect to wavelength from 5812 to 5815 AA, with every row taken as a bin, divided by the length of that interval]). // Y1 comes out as 5.35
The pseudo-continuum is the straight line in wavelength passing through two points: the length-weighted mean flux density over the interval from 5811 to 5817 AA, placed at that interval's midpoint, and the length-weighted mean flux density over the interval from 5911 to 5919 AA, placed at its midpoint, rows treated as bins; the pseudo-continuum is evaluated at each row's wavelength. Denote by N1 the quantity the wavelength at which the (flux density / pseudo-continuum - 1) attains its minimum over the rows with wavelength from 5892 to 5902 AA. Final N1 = 5892.5 AA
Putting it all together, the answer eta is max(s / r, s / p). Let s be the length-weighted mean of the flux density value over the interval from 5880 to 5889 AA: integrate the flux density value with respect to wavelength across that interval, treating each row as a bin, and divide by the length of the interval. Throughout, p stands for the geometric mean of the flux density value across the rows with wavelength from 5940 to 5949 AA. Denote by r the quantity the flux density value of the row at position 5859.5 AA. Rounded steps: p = 7.17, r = 7.03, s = 6.27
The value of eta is 0.892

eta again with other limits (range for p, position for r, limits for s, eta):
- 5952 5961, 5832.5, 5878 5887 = 0.937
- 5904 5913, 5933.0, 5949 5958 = 1.038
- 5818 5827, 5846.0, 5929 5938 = 0.927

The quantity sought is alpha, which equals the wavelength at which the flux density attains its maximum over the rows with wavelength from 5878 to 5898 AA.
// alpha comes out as 5879.0 AA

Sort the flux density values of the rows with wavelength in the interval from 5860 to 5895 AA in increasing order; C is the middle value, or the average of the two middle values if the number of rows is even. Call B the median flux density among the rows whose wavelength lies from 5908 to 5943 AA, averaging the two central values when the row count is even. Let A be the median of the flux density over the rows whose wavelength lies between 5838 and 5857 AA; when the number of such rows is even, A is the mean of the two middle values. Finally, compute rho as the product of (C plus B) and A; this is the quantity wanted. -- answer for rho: 103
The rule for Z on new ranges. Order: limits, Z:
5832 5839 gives 0.132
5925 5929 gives 0.142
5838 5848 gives 0.133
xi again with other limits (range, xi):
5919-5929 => 5927.0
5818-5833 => 5819.0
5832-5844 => 5837.0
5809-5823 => 5810.0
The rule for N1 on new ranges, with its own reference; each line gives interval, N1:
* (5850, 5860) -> 5859.5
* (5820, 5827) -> 5826.5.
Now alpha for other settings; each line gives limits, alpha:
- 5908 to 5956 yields 5951.0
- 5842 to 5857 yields 5843.0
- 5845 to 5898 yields 5846.0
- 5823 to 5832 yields 5831.0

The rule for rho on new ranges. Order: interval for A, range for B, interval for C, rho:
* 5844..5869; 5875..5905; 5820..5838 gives 97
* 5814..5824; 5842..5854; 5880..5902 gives 99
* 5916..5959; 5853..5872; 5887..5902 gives 88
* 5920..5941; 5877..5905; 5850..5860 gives 92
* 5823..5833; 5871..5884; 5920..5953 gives 103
